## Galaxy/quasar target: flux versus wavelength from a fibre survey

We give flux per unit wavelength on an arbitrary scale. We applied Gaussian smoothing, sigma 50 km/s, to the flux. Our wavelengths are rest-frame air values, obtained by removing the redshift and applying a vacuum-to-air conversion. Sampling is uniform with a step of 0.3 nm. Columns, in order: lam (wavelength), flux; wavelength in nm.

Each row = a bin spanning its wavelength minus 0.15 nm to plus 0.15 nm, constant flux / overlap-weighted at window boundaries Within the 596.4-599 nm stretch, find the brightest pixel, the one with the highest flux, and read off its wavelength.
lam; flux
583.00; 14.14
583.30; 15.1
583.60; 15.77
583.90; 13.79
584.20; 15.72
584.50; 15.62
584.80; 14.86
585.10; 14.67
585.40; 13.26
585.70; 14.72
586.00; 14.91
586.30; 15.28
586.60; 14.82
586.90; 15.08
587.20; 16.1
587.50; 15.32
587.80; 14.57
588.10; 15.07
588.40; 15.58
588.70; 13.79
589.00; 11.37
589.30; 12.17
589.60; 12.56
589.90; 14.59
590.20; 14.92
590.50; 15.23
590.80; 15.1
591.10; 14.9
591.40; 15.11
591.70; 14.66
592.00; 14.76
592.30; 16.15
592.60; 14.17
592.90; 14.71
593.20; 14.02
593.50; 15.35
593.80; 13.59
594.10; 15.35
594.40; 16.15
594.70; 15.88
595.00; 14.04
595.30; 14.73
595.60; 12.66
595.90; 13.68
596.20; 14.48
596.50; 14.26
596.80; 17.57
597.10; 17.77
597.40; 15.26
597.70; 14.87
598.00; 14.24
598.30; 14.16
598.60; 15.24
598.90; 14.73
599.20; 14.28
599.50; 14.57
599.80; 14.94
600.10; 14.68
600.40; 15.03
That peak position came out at 597.10 nm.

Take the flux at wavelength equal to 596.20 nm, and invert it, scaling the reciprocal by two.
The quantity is 0.138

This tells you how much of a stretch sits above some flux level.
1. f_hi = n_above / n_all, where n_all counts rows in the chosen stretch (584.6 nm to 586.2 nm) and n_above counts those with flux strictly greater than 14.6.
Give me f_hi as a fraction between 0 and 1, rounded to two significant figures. 0.80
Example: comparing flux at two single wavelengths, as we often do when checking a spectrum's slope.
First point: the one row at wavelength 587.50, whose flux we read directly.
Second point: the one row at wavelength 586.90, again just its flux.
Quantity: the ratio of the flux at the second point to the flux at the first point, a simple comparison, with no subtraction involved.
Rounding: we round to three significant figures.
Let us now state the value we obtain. 0.984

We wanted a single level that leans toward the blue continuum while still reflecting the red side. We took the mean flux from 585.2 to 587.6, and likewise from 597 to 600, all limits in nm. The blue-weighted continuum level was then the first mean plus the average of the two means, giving 29.9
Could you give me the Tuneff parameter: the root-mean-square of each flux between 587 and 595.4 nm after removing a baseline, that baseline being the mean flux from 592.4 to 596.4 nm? 1.13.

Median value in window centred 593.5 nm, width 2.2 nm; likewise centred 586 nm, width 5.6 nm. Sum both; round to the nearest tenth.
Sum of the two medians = 29.8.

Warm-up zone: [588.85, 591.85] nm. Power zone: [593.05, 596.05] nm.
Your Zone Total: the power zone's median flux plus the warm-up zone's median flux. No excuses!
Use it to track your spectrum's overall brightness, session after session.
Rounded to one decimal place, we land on 29.2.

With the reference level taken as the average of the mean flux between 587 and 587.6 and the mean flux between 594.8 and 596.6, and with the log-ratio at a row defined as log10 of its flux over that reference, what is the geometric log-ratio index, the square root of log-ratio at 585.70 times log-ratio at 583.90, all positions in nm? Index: 0.011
